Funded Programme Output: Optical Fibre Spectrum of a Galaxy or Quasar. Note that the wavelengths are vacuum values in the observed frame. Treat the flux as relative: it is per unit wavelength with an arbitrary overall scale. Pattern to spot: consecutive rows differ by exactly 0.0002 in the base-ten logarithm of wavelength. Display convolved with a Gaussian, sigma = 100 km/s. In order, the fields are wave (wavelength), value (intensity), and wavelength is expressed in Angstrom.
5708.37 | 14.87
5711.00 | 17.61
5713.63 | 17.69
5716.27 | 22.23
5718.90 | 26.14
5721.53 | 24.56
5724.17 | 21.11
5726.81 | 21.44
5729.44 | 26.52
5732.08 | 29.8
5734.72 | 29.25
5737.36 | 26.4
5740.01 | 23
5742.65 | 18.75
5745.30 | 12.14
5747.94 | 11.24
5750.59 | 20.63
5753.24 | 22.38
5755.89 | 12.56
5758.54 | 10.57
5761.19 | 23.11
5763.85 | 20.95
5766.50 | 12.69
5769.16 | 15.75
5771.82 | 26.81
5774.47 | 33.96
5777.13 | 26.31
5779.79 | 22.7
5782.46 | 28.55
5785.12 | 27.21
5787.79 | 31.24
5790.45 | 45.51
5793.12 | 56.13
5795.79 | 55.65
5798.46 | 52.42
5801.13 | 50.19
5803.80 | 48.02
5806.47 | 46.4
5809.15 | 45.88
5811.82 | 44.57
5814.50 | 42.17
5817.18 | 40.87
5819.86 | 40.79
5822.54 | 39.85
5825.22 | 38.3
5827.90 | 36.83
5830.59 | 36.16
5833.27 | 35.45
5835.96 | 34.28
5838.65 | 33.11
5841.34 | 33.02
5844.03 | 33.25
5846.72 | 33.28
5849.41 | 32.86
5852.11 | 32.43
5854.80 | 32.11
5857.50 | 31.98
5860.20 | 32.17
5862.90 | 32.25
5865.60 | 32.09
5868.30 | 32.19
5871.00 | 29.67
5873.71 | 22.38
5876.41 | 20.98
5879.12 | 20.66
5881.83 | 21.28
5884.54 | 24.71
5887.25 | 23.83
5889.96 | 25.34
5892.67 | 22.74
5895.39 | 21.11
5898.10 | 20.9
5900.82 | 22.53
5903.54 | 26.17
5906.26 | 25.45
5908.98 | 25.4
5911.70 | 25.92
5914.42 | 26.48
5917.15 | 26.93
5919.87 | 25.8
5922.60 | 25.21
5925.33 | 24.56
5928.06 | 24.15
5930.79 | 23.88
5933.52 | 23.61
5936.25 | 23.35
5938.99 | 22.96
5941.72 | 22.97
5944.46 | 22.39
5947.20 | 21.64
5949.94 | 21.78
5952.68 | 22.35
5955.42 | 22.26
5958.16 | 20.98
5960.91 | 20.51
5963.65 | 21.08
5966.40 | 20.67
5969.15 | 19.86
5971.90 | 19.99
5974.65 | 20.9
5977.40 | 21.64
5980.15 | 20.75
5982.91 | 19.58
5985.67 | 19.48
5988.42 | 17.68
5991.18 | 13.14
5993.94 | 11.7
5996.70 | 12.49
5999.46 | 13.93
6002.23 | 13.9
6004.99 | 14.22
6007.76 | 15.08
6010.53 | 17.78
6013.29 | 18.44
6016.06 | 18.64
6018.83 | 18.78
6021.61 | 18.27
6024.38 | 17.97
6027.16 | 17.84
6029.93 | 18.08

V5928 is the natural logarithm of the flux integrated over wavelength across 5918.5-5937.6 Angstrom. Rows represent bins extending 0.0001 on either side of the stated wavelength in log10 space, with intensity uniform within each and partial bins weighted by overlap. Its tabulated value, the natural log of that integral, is 6.14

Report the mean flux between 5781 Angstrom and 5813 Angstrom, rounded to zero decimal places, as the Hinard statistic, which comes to 44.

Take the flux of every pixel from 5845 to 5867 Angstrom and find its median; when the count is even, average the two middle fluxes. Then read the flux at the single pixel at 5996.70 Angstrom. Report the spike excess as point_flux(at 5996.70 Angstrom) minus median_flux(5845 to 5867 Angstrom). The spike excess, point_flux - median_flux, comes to -20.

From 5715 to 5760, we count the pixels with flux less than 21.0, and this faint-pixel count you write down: 6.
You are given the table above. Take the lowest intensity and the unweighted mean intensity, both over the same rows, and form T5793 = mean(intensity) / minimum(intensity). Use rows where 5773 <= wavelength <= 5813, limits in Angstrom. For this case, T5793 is 1.8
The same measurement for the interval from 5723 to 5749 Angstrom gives 2.0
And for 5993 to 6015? 1.3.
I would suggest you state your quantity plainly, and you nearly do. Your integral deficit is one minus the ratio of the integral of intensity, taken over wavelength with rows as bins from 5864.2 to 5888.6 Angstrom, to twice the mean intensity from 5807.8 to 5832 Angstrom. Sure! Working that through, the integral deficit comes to -6.6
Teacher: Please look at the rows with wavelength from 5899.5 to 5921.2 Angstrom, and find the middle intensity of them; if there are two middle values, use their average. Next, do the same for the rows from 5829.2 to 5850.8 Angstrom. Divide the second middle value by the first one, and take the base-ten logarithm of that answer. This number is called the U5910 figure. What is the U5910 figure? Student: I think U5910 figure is 0.11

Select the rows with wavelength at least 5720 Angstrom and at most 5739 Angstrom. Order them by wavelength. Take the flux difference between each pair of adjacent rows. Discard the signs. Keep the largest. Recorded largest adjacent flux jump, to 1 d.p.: 5.1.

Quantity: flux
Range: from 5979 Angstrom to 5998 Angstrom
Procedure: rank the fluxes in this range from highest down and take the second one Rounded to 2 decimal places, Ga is 19.58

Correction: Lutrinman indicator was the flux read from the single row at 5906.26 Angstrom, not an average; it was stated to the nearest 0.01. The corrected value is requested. 25.45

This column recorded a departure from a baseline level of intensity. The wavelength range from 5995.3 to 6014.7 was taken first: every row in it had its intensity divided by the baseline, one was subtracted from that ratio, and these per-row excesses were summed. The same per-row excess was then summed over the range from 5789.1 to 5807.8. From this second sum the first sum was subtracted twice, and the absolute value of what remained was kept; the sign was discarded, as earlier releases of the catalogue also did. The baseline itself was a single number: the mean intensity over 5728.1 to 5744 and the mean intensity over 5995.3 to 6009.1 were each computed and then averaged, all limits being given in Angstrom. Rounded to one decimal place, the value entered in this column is 14.2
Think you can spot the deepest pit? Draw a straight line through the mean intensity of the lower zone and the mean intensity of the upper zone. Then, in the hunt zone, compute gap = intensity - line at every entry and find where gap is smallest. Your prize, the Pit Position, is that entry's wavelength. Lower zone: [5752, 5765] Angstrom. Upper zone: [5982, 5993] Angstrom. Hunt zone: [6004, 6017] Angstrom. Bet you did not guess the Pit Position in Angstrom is 6004.99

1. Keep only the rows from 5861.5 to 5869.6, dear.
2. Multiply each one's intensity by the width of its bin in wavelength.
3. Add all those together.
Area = 261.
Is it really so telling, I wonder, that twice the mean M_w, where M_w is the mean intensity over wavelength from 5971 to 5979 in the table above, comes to 42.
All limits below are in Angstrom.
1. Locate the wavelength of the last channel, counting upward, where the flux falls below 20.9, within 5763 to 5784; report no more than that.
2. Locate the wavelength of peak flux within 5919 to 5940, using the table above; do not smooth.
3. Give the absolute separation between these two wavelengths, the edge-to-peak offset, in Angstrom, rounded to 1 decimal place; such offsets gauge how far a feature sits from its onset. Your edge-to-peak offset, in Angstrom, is 150.7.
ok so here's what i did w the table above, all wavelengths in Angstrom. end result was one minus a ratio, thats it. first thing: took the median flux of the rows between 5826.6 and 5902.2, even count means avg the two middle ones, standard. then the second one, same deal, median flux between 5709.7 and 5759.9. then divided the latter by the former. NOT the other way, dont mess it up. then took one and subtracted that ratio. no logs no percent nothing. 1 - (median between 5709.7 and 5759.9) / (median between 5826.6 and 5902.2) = 0.33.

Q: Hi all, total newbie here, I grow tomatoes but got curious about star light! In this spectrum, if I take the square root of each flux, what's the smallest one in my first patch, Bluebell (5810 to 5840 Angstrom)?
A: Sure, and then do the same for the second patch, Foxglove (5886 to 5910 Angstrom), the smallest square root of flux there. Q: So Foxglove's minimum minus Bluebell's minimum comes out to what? -1.2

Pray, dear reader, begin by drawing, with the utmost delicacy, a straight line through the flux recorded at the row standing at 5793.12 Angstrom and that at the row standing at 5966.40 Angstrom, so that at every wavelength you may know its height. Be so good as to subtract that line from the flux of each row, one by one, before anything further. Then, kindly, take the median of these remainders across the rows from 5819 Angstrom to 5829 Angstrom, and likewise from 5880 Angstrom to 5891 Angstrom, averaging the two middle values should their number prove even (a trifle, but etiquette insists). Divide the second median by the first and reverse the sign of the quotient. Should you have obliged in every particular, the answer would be -1.2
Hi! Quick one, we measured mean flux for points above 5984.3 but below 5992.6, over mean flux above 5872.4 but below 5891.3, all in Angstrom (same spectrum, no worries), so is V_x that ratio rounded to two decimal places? 0.74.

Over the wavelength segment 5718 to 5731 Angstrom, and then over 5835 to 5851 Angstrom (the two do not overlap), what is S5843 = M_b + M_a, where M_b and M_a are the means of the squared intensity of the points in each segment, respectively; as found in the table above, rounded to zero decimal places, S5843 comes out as 1688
